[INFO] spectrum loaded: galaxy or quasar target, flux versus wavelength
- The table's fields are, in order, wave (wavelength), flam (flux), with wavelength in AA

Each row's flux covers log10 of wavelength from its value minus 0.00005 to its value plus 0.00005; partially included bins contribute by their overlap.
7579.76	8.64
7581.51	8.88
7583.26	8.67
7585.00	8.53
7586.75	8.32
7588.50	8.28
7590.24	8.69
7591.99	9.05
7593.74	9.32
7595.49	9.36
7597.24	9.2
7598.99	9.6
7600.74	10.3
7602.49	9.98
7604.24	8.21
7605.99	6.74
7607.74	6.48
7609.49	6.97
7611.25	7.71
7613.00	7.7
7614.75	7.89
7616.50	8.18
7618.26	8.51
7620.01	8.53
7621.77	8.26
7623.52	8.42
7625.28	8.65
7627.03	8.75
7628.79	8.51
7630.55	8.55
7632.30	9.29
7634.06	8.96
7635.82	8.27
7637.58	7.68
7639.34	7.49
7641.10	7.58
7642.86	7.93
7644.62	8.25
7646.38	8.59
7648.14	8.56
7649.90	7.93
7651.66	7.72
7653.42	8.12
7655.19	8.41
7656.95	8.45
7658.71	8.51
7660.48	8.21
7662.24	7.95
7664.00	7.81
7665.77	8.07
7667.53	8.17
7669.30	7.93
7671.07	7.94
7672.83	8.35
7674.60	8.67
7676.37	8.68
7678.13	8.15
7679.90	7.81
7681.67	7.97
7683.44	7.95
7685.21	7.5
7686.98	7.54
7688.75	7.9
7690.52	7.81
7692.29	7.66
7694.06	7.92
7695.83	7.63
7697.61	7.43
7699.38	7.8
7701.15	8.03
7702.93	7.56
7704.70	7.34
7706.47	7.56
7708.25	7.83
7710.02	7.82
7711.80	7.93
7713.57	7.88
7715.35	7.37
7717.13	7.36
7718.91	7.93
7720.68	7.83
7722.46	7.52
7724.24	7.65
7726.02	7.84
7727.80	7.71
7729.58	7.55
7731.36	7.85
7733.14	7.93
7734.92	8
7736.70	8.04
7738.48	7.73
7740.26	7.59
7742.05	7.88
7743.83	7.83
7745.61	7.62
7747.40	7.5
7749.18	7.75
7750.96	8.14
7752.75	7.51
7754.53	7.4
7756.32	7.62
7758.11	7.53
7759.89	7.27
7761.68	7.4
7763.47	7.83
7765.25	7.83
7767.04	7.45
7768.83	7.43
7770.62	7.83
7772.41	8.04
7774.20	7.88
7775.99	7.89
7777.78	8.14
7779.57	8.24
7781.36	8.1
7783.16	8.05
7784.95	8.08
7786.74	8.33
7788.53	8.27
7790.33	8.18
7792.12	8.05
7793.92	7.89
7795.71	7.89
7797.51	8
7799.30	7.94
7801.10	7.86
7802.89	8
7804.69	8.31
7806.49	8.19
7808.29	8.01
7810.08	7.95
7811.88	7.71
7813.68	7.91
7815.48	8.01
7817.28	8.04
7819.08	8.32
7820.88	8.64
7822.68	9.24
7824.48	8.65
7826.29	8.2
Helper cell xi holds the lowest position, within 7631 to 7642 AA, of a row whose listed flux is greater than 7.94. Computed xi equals 7632.30 AA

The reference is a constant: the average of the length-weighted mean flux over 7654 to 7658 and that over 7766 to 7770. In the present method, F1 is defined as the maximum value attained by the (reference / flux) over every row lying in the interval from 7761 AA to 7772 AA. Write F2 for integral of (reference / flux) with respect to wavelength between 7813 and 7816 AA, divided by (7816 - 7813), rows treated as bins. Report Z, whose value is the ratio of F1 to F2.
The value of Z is 1.08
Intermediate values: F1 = 1.073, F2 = 1.00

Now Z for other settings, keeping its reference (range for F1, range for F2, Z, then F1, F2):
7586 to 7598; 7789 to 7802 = 0.96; 0.959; 0.99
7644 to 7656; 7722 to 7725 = 0.98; 1.029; 1.05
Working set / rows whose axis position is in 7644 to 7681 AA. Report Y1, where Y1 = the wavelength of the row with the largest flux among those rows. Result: 7676.37 AA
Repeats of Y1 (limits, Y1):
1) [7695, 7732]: 7701.15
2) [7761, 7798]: 7786.74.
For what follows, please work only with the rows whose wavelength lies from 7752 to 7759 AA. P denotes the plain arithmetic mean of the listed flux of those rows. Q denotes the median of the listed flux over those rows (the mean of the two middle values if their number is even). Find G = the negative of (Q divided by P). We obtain -1.00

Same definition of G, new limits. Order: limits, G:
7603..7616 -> -1.04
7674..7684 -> -0.98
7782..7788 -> -0.99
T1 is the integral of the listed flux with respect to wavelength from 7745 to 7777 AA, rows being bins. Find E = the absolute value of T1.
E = 245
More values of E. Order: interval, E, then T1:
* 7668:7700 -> 254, 254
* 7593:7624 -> 261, 261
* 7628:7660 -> 264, 264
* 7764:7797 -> 263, 263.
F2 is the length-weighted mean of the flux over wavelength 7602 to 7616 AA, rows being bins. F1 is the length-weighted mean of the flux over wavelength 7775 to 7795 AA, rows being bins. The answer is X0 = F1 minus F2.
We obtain 0.4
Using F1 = 8.11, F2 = 7.66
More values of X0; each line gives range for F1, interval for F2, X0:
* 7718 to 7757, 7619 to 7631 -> -0.8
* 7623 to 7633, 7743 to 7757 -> 1.0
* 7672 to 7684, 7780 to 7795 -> 0.1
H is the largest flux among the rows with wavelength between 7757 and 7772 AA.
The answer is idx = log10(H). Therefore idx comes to 0.894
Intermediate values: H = 7.83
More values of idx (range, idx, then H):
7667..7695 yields 0.939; 8.68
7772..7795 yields 0.921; 8.33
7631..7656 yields 0.968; 9.29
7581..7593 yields 0.957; 9.05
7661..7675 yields 0.938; 8.67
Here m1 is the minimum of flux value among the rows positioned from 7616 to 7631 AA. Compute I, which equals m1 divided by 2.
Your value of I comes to 4.09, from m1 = 8.18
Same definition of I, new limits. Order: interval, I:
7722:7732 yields 3.76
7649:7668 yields 3.86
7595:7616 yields 3.24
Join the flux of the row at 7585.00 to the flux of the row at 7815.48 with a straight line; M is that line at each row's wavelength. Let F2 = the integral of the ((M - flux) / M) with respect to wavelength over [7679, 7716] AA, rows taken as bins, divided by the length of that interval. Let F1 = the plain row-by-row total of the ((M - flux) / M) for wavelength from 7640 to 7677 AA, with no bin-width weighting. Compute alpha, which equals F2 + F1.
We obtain 0.5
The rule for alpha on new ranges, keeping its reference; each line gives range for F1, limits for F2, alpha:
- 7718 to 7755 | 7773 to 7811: 1.1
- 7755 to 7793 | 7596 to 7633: 0.6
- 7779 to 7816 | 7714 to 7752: 0.1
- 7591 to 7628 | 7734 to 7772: 0.1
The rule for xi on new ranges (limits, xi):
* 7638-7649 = 7644.62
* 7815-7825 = 7815.48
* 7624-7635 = 7625.28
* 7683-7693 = 7683.44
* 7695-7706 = 7701.15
